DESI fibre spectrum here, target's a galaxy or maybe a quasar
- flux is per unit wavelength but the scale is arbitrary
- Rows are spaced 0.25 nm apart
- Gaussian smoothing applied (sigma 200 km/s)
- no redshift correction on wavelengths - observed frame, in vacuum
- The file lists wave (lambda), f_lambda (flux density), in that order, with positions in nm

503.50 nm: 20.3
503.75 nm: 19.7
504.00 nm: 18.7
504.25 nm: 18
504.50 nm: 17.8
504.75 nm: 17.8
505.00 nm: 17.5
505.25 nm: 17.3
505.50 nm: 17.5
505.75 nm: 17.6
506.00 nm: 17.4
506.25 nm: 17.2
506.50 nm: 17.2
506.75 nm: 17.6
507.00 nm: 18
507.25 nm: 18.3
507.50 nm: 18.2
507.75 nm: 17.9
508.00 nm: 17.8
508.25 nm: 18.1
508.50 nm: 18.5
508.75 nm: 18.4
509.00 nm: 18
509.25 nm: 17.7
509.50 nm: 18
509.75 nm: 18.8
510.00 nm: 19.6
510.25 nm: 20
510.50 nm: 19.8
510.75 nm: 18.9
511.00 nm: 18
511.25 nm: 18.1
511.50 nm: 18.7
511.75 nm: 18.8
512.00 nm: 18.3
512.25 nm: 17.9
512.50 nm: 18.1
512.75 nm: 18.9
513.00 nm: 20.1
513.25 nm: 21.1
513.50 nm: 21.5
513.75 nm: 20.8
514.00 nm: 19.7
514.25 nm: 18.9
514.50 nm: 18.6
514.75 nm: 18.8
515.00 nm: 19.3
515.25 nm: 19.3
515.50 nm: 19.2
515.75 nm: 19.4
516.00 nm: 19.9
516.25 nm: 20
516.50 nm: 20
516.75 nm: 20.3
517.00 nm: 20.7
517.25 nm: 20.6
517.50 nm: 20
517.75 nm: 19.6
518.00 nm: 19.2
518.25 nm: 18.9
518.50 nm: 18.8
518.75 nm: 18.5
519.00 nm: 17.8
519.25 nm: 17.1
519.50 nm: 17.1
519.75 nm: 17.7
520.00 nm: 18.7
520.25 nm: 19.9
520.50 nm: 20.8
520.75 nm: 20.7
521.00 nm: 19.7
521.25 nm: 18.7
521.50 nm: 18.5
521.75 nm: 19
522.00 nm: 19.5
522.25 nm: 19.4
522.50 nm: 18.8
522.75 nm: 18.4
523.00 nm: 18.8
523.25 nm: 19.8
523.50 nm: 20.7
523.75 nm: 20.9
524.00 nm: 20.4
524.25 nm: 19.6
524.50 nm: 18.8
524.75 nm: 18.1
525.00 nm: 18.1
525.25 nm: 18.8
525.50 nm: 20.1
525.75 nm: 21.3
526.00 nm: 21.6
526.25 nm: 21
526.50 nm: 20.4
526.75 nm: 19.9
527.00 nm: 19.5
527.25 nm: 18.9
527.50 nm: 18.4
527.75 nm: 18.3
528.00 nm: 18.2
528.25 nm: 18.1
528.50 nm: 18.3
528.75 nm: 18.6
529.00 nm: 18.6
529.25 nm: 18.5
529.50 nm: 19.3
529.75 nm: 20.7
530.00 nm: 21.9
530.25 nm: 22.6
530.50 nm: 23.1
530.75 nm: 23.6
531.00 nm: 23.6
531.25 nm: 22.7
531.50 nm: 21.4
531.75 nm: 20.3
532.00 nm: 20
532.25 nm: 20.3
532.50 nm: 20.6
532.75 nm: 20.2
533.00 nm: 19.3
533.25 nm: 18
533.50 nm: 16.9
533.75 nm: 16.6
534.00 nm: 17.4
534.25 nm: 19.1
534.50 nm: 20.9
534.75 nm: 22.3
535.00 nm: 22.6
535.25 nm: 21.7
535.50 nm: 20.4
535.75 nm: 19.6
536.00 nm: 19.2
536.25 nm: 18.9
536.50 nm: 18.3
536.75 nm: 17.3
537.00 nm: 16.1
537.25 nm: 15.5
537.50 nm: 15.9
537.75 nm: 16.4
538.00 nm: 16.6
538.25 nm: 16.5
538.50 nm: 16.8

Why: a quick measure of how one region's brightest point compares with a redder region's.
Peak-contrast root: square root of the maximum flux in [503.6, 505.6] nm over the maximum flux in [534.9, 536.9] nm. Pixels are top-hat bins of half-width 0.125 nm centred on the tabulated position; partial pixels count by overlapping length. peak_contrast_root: 0.93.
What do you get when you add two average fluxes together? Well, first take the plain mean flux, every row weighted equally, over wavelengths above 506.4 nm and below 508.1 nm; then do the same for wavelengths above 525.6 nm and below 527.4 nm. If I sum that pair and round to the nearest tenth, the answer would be 38.2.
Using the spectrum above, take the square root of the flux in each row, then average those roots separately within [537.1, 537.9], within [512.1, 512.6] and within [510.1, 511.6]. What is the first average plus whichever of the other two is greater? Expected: 8.34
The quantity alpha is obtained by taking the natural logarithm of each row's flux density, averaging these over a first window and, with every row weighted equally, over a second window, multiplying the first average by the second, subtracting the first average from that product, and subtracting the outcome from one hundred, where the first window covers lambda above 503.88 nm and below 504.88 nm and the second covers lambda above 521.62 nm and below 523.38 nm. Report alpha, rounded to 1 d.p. 94.4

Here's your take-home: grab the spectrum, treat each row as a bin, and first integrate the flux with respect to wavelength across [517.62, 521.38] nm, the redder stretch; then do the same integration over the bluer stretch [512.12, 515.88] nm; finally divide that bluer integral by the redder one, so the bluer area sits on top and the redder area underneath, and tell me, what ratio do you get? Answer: 1.03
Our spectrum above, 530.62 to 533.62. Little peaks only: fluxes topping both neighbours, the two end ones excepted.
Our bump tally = 1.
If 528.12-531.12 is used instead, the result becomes 0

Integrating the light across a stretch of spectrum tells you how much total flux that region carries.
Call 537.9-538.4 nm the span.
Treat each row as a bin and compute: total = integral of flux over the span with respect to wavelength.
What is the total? 8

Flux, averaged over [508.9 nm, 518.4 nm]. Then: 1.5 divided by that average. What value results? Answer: 0.078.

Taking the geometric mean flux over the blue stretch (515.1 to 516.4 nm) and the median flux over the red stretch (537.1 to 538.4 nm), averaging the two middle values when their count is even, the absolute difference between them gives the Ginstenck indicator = 3.2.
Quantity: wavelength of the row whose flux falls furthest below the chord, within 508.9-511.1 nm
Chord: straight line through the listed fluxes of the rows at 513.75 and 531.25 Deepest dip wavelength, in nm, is 509.25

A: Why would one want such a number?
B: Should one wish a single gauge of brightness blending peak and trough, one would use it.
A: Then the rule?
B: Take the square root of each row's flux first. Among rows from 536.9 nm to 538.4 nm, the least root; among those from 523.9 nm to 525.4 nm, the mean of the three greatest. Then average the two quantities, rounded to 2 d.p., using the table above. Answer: 4.18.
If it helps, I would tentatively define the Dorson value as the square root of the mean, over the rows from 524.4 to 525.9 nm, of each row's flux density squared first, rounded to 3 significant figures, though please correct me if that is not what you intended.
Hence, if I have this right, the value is 19.2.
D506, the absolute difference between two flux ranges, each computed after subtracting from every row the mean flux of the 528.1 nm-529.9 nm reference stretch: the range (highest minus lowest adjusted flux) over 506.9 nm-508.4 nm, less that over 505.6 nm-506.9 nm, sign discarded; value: 0.10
